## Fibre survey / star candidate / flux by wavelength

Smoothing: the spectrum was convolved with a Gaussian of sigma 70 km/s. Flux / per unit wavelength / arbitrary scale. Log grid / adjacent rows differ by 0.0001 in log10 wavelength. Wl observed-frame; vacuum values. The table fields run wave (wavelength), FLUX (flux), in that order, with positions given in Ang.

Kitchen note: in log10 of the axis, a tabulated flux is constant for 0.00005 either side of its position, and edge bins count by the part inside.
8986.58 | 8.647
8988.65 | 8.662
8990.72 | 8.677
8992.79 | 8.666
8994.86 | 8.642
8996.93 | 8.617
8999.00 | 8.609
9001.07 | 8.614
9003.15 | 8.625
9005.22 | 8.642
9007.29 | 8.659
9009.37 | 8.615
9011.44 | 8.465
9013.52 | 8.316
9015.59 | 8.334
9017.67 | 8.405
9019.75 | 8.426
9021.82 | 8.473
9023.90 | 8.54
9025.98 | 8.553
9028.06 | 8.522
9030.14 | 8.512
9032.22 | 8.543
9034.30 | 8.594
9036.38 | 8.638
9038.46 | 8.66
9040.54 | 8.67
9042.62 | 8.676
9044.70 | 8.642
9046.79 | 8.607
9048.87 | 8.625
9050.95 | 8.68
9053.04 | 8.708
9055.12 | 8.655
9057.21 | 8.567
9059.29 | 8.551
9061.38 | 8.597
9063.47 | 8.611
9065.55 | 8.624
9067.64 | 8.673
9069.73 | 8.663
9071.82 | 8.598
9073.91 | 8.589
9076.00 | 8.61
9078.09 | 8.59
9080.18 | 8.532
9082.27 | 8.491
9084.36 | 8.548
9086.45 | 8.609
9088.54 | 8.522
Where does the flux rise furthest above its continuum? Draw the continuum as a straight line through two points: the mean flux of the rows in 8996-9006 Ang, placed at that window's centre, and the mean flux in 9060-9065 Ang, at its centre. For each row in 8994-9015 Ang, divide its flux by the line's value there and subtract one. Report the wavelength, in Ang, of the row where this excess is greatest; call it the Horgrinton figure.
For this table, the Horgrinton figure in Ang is 9007.29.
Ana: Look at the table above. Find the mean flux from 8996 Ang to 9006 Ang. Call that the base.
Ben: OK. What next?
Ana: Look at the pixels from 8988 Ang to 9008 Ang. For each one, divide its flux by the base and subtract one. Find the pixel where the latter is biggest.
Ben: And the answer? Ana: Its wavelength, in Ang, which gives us 8990.72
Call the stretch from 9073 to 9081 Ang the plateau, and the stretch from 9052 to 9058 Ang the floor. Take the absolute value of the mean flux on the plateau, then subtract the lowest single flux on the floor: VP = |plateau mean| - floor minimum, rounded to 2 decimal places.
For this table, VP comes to 0.01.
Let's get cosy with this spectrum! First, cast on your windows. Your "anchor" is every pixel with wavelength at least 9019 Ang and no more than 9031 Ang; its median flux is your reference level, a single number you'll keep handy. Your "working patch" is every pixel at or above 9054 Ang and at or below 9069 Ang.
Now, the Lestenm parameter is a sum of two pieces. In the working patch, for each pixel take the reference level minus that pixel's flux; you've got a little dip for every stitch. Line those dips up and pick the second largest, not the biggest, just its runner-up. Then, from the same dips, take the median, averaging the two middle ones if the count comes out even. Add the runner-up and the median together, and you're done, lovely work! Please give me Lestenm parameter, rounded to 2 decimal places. -0.14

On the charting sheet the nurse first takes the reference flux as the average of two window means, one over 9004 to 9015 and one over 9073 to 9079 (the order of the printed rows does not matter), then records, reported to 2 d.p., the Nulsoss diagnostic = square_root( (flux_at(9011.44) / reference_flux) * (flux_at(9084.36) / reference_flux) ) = 0.99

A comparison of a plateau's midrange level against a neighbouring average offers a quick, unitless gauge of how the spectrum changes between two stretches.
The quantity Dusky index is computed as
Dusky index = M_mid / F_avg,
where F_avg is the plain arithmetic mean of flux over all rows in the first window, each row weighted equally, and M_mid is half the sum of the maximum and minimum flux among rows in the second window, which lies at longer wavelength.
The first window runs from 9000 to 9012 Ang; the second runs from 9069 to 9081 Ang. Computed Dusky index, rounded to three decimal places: 0.999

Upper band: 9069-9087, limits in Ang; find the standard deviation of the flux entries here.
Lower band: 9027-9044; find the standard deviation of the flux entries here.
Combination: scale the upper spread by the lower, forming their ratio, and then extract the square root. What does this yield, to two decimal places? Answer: 0.86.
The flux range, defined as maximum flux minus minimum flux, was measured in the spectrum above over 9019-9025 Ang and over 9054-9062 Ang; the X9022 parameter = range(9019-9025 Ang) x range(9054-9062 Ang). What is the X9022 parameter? 0.0119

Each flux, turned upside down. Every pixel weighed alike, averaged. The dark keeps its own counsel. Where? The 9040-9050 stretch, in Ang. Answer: 0.116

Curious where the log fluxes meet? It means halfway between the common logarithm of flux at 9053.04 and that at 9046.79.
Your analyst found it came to 0.937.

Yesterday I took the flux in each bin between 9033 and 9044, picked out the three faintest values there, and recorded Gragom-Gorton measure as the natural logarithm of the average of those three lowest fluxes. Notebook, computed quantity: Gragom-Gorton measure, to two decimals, 2.16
